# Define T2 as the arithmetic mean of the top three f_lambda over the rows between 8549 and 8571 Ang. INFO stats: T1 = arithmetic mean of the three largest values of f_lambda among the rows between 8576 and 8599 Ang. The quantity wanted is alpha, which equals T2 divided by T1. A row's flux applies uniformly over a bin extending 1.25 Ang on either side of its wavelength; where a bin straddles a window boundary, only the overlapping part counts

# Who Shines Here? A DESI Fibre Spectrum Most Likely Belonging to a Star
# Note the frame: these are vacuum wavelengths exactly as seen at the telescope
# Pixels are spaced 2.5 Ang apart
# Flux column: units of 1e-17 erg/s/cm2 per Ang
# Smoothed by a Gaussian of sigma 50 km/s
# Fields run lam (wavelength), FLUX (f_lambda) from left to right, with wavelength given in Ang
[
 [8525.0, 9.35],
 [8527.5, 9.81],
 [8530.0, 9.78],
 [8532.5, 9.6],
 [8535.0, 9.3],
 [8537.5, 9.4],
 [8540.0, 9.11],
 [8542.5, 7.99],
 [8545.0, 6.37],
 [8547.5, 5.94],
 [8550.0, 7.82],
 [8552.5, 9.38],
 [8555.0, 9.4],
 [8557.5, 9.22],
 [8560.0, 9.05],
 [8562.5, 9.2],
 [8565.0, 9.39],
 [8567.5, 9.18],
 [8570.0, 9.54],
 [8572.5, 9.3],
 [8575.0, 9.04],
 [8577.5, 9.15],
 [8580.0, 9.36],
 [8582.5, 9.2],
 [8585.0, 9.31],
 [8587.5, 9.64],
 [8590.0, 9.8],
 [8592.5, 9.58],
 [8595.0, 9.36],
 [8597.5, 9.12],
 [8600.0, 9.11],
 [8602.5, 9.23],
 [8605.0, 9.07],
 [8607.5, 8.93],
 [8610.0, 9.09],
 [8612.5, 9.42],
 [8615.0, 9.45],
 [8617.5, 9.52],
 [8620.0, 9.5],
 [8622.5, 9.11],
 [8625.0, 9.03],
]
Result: 0.976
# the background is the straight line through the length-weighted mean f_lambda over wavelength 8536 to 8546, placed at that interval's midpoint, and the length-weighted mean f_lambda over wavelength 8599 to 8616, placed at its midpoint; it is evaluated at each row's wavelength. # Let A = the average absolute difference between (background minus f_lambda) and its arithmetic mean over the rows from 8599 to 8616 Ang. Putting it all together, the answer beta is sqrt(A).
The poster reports 0.37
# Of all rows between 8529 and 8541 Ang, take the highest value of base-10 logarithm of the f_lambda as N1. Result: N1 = 0.990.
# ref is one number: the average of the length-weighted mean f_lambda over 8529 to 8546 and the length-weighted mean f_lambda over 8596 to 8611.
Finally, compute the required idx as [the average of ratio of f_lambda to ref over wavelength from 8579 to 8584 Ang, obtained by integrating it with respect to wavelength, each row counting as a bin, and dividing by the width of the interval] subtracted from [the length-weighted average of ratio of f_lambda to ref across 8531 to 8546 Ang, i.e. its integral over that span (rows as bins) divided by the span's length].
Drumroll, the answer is -0.066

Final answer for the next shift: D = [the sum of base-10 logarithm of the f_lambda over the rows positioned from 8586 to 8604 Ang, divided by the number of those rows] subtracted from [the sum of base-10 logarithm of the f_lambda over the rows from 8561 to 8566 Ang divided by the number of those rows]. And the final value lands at -0.005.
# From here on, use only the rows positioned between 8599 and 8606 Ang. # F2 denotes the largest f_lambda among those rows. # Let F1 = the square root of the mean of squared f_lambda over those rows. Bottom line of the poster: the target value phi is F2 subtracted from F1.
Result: -0.09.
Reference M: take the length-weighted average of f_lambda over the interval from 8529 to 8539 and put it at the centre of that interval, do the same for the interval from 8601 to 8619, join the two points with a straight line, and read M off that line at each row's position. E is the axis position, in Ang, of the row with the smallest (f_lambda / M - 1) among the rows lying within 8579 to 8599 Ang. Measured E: 8597.5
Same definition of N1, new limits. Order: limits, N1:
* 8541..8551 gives 0.903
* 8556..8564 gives 0.965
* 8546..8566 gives 0.973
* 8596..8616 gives 0.975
